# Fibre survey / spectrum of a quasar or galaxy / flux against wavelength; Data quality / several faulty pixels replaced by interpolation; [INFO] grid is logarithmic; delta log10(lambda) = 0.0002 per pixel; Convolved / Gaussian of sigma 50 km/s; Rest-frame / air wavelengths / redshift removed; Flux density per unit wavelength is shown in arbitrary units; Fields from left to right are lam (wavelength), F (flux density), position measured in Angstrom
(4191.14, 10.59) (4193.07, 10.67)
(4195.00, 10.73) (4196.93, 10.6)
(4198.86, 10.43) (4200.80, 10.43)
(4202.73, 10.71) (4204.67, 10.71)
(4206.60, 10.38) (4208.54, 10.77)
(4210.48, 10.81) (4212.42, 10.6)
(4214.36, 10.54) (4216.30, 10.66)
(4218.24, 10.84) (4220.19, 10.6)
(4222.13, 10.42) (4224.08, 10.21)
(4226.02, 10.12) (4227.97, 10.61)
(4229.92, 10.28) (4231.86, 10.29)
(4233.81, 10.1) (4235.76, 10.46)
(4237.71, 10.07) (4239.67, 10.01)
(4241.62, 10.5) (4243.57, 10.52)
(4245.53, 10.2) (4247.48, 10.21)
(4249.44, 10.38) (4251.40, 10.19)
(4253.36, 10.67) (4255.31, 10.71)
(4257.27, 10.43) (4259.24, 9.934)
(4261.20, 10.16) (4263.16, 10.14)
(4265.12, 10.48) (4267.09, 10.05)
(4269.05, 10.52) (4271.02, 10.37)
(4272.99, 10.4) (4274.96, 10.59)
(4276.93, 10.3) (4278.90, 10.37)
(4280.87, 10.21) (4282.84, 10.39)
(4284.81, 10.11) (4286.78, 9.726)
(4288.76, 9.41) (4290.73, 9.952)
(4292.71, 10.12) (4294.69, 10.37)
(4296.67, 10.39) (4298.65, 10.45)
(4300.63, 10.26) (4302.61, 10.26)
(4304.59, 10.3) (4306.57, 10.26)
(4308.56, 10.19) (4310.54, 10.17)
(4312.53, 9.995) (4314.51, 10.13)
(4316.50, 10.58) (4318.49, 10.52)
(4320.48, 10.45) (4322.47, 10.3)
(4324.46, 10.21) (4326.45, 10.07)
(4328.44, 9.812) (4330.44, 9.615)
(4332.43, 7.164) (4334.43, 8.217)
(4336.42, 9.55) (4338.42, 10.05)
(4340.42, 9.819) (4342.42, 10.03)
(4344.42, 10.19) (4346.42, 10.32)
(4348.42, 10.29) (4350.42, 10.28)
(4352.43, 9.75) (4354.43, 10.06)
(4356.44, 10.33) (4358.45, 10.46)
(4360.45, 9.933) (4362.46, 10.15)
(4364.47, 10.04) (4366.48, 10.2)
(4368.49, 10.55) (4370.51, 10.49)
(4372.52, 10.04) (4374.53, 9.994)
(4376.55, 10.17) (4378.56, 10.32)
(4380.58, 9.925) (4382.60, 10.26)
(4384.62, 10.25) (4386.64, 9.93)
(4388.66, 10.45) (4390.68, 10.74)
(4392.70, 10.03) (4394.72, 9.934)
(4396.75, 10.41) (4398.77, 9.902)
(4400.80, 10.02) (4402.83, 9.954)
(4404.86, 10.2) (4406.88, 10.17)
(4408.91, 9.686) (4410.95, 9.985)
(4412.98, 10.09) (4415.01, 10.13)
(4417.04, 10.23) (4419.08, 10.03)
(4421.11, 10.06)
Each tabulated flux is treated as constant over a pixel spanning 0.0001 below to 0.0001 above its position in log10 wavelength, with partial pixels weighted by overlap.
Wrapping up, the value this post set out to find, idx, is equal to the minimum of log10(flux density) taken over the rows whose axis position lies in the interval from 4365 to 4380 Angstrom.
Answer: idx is 1.00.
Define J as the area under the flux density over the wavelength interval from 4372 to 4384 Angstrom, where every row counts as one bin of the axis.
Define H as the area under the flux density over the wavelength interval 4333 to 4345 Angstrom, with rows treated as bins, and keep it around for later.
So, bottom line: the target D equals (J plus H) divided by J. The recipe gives 1.94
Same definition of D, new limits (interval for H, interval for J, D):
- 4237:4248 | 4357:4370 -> 1.85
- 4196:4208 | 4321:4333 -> 2.09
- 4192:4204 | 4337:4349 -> 2.05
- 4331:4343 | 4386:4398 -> 1.89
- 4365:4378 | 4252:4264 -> 2.07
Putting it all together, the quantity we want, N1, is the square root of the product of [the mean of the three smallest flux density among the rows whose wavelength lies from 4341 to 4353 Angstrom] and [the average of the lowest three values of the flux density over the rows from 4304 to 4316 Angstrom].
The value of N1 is 10.04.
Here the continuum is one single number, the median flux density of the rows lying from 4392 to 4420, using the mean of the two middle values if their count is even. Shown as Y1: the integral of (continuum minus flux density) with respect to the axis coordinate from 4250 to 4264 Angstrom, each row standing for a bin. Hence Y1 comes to -4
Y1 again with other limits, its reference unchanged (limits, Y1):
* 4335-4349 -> 1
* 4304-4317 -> -2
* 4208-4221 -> -9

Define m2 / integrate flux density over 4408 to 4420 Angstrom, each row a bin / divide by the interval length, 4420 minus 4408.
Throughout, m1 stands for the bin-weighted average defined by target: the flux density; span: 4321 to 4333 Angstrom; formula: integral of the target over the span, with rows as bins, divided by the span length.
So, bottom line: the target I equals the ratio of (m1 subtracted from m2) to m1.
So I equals 0.038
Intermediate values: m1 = 9.7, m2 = 10.0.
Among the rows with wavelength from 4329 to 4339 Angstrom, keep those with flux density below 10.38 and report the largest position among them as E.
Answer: 4338.42 Angstrom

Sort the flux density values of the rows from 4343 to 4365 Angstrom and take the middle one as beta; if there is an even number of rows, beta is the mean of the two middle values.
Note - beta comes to 10.2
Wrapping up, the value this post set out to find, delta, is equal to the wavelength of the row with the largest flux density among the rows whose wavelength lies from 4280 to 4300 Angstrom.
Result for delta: 4298.65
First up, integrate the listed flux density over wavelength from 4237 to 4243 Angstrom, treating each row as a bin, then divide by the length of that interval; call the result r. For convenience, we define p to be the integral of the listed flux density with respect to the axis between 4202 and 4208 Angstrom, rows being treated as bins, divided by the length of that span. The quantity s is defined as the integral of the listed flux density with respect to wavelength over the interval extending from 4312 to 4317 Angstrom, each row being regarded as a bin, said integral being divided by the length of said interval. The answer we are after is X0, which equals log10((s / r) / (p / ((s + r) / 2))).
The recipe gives -0.015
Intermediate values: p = 10.6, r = 10.2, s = 10.2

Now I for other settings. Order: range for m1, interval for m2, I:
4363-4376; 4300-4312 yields 0.002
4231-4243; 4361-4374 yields -0.002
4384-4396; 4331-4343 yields -0.108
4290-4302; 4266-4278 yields 0.011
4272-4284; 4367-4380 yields -0.012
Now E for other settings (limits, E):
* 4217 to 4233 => 4231.86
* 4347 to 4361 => 4360.45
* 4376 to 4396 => 4394.72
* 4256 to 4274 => 4271.02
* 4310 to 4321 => 4314.51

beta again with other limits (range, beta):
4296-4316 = 10.3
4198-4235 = 10.5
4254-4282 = 10.4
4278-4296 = 10.1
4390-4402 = 10.0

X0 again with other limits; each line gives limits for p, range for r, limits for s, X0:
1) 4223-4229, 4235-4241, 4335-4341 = -0.037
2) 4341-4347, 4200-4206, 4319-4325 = 0.003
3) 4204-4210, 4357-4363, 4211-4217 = 0.008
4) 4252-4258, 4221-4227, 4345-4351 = -0.012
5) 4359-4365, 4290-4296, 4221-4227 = 0.010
